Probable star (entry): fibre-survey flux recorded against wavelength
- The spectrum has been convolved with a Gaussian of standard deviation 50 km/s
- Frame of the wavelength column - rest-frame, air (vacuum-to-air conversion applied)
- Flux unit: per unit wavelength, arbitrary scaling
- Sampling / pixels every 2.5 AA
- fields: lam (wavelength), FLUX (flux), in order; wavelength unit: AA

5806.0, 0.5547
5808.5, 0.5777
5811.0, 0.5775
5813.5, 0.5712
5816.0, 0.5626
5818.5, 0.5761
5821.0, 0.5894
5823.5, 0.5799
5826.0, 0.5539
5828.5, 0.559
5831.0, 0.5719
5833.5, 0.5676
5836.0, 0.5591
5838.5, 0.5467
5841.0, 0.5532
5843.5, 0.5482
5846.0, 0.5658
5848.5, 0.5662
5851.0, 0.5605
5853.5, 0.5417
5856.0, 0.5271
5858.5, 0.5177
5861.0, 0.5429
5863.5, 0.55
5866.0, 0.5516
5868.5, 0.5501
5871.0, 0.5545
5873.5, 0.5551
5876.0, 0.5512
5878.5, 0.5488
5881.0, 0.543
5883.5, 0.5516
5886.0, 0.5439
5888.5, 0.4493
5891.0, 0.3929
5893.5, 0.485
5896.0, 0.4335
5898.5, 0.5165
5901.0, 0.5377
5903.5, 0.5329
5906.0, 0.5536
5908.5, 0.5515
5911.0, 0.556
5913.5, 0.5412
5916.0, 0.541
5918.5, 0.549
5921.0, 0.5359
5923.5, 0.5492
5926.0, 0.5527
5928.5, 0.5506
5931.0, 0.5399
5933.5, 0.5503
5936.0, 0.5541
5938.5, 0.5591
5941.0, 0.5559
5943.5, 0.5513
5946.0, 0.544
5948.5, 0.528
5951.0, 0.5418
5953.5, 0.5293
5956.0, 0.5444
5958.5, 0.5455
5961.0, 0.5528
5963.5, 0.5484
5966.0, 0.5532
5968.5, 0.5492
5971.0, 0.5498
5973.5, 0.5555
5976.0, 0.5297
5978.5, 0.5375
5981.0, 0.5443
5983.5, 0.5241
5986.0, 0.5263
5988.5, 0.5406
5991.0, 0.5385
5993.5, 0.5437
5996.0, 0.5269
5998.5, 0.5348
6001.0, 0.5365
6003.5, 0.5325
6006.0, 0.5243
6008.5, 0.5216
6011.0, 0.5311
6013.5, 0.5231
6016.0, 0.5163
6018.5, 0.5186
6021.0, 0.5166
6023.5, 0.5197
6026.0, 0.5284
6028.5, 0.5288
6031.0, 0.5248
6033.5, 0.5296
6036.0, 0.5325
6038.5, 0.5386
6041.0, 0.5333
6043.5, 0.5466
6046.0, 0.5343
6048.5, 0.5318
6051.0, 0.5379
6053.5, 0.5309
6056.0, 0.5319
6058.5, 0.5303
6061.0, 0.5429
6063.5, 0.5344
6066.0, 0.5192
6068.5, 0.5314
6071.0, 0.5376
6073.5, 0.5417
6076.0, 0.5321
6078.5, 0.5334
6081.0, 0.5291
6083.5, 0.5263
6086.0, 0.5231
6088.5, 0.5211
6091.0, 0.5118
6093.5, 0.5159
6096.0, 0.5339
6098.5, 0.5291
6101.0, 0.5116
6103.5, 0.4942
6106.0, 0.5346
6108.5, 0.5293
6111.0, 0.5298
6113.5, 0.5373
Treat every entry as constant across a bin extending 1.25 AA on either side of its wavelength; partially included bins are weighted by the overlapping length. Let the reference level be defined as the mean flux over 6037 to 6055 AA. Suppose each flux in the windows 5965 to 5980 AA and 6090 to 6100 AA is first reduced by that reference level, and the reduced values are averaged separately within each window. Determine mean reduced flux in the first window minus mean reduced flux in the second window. 0.023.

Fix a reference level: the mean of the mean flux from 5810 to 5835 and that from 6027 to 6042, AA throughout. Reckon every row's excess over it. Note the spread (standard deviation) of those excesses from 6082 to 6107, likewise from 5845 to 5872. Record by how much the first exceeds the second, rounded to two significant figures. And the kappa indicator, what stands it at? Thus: -0.0028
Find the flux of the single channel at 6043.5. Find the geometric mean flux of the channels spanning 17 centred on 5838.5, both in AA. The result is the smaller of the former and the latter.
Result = 0.547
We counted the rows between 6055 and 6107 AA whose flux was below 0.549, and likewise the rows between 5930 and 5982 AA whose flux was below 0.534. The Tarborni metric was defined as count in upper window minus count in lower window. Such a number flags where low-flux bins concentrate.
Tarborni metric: 18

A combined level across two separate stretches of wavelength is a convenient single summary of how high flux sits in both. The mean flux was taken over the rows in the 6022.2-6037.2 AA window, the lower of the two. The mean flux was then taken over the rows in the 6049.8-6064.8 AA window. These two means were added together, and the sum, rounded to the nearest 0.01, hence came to 1.06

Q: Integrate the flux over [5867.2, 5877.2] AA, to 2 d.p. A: 5.53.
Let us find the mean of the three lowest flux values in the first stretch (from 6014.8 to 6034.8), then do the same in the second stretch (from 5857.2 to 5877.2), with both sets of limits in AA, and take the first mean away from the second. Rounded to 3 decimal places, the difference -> 0.020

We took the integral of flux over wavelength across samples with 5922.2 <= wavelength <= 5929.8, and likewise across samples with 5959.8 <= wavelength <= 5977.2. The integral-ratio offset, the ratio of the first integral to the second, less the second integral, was -9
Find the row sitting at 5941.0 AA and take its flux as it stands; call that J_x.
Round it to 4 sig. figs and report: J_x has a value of 0.5559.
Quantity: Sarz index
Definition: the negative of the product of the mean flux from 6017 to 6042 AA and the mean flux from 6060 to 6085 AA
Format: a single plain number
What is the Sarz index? -0.281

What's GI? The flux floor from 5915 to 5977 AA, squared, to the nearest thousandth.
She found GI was 0.279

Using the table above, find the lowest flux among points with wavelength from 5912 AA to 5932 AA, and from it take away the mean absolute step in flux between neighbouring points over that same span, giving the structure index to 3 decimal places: 0.529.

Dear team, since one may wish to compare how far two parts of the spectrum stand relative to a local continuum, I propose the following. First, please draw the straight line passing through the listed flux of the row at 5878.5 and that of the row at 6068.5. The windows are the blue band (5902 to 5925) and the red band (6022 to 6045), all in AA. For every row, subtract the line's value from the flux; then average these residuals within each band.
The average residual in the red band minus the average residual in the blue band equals -0.003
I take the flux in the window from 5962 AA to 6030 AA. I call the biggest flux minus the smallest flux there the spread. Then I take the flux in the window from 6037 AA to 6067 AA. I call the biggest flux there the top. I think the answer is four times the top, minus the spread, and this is 2.15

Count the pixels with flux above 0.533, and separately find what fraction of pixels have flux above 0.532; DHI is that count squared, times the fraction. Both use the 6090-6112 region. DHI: 1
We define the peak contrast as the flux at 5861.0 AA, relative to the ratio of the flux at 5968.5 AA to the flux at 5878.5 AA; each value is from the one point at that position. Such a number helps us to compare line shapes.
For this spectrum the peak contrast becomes 0.54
